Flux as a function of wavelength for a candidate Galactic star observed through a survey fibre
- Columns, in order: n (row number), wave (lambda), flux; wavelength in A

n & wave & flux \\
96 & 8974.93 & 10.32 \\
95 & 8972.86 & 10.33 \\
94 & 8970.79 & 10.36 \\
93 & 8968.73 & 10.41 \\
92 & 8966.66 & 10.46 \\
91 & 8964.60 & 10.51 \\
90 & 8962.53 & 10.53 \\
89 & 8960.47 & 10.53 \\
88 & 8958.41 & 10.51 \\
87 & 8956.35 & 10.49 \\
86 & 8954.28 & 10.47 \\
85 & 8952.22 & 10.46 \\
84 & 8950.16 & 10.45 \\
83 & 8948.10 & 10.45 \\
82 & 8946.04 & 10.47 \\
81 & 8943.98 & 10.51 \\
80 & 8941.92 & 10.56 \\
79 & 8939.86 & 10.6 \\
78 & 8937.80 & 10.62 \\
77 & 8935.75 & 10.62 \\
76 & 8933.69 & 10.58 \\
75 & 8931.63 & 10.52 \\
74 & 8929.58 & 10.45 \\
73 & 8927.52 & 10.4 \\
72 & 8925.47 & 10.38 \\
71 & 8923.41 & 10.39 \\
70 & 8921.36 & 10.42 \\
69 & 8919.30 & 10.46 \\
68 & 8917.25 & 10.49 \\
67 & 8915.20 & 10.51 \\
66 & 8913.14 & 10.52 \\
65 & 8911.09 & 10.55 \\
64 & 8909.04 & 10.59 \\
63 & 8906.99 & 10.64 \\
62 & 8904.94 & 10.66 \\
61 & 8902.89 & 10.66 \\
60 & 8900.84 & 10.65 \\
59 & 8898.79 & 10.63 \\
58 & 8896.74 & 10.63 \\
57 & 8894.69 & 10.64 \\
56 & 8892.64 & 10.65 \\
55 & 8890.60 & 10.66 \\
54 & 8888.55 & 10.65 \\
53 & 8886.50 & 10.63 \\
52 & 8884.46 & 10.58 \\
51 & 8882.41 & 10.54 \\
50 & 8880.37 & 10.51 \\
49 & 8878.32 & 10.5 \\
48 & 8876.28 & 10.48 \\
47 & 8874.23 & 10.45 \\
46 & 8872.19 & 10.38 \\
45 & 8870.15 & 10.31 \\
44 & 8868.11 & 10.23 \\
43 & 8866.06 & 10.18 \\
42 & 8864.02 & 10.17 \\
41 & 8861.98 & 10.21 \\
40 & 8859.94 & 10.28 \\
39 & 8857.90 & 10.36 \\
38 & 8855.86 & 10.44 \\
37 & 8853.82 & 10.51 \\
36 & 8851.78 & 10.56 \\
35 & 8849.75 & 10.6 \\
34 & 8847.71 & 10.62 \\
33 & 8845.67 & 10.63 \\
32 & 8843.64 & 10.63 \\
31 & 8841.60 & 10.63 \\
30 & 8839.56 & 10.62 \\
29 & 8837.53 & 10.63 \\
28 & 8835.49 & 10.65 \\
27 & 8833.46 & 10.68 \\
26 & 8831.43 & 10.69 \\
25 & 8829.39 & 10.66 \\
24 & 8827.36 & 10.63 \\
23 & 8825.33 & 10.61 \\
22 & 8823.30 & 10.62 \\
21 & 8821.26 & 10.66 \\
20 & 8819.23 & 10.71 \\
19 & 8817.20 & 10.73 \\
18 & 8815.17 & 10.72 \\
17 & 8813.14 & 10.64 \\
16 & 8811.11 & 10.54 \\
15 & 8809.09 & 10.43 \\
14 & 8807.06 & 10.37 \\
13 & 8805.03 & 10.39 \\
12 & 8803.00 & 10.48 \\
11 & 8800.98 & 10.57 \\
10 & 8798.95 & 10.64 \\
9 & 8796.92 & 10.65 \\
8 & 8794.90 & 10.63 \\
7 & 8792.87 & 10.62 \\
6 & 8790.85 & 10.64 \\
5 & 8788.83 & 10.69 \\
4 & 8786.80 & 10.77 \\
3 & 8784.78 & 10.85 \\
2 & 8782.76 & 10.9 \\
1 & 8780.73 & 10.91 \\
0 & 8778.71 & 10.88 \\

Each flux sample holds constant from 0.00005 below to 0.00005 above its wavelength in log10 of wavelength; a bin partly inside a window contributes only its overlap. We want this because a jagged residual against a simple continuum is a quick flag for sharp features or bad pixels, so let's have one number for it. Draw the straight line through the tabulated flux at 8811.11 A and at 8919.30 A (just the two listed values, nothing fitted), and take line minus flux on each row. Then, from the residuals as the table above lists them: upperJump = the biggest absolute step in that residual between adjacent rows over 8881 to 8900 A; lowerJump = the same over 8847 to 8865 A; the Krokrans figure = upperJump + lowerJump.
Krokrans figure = 0.130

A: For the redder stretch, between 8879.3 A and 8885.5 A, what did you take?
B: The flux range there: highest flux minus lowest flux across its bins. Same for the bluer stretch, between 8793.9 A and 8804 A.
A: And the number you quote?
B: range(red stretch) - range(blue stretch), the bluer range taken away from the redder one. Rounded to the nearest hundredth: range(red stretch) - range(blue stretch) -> -0.10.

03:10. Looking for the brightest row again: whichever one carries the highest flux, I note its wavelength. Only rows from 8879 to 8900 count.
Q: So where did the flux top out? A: 8890.60 A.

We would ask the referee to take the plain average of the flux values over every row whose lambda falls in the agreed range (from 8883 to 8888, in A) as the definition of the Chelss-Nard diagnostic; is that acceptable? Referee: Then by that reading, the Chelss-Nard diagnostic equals 10.6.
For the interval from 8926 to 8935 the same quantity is 10.5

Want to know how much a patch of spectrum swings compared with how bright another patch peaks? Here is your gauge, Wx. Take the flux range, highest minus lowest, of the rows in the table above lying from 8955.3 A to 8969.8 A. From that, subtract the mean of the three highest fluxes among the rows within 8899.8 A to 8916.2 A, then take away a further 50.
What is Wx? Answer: -60.5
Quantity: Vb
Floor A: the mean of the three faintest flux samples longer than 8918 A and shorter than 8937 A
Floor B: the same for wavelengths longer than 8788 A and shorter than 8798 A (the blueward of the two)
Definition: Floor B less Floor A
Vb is 0.24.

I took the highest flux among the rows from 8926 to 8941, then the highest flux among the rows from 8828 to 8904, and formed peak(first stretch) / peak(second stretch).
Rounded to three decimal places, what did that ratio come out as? 0.993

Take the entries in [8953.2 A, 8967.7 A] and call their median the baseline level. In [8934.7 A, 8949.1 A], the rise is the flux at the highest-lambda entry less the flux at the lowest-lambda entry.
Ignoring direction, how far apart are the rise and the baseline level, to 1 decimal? 10.7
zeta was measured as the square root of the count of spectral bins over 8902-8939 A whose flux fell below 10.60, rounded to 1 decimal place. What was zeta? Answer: 3.6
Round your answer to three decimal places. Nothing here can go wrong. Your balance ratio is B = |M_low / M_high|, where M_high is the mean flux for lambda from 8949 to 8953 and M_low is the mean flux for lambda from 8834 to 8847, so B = 1.017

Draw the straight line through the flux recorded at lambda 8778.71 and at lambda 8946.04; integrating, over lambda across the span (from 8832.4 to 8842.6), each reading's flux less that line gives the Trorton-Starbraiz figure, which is -1.0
